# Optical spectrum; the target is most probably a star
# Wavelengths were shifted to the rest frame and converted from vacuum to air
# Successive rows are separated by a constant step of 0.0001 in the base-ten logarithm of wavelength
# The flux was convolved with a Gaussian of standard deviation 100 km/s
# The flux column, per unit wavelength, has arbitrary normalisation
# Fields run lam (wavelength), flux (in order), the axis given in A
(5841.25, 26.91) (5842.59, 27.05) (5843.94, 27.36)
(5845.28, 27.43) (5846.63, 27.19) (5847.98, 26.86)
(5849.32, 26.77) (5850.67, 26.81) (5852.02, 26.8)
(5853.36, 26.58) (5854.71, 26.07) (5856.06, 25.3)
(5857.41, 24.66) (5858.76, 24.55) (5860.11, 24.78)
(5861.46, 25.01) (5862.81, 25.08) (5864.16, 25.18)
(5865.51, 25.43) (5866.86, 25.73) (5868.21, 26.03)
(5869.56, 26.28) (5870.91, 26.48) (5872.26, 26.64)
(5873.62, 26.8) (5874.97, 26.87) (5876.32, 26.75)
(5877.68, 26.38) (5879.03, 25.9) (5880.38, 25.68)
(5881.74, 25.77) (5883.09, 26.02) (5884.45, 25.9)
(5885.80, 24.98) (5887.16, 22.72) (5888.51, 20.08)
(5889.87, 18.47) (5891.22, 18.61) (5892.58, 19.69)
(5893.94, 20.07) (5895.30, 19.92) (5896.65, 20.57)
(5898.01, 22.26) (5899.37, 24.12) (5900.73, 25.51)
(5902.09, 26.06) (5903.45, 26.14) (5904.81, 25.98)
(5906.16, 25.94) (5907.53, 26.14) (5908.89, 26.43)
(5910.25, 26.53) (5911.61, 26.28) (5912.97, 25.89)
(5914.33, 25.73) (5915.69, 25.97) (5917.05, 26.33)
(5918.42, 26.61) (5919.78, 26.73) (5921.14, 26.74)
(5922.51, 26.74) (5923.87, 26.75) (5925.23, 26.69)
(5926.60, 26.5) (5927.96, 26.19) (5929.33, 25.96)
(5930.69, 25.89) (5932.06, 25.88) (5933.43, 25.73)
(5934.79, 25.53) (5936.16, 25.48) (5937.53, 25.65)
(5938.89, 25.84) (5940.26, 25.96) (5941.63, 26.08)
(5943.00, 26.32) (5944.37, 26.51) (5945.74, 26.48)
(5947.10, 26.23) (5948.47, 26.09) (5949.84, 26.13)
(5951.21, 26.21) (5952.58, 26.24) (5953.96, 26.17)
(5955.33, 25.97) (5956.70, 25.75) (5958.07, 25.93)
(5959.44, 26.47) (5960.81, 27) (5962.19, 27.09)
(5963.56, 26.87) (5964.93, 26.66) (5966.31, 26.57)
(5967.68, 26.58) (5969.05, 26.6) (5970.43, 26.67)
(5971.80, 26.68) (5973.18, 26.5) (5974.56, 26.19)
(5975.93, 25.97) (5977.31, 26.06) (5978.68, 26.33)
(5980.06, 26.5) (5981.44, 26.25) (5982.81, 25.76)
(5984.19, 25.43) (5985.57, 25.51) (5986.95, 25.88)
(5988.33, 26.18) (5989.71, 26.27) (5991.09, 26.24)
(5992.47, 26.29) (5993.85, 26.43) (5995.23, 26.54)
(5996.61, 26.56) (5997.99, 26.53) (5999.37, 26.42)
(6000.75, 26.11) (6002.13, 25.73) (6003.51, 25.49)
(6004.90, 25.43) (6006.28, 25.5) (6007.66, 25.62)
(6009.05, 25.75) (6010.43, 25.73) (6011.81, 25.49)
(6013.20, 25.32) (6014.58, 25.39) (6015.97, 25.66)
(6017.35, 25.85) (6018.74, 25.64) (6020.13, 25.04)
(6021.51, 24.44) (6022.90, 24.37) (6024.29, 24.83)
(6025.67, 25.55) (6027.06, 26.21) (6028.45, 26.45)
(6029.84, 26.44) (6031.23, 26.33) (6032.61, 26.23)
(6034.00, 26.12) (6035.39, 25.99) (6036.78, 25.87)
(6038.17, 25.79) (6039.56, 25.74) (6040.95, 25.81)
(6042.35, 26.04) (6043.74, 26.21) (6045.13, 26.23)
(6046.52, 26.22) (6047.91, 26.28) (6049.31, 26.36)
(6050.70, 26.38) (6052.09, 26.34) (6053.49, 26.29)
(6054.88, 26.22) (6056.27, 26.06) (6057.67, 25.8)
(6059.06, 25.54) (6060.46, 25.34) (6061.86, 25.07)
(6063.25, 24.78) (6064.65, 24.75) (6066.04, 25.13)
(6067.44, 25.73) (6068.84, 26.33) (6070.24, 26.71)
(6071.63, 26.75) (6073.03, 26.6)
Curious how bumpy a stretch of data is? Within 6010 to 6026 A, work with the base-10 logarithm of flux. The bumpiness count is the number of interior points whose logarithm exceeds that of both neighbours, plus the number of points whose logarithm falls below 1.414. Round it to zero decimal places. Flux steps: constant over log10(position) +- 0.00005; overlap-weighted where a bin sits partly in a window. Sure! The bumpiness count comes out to 13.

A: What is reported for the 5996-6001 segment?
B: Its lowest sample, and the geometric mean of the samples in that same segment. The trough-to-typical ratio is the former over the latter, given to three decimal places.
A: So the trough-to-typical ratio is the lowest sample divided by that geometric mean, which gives 0.989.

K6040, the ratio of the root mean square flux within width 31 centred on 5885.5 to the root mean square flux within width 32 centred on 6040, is 0.92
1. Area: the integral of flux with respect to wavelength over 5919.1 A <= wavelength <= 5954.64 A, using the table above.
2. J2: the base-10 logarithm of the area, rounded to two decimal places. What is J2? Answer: 2.97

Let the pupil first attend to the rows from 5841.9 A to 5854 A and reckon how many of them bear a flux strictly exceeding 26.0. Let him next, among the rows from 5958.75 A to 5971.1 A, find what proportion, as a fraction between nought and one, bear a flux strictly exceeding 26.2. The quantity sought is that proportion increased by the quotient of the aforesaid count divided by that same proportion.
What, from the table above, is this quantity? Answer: 10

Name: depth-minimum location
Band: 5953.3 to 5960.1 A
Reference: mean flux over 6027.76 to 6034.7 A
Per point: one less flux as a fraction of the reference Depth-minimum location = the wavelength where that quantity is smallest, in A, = 5959.44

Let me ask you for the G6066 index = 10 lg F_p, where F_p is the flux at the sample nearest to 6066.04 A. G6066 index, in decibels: 14.0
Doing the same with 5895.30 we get 13.0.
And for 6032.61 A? 14.2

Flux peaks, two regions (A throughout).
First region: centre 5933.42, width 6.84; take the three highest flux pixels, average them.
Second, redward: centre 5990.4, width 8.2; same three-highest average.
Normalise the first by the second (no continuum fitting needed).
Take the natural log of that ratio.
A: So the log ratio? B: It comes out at -0.019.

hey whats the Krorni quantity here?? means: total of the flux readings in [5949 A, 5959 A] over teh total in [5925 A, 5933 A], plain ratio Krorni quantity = 1.2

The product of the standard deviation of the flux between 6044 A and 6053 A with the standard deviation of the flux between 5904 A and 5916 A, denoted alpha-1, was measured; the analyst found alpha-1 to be 0.02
